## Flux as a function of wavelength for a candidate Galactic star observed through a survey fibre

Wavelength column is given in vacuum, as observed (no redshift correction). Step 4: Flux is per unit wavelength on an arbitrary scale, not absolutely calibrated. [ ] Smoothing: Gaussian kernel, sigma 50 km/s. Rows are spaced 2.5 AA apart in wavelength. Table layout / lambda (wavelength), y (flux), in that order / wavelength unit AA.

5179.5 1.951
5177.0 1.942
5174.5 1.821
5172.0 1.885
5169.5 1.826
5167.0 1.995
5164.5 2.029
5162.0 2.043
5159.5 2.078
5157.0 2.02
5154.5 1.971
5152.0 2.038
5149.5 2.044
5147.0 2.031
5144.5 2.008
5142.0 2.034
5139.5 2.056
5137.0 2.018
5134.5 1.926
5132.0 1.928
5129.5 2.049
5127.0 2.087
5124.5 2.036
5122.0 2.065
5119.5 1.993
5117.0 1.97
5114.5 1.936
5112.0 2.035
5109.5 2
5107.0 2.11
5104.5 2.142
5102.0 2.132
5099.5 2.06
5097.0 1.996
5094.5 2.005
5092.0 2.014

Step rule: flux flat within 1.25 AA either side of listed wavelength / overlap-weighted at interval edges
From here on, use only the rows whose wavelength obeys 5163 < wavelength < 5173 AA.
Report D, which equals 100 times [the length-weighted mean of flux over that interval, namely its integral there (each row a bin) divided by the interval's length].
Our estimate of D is 194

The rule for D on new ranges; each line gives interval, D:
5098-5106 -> 211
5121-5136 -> 201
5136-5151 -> 203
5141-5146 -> 202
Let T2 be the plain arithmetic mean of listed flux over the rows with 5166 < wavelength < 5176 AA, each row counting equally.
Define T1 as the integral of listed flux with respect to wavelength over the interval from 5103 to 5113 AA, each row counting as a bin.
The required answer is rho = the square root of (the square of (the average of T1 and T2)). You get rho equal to 11.3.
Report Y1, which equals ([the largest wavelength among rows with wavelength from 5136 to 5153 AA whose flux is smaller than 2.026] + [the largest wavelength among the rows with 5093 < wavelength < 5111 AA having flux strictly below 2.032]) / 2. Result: 5127.0 AA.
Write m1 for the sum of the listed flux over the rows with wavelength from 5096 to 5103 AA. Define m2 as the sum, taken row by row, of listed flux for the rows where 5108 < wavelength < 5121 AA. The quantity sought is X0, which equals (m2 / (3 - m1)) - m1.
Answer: -9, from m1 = 6.2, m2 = 9.9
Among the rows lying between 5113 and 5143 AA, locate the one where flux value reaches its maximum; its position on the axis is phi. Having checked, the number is 5127.0 AA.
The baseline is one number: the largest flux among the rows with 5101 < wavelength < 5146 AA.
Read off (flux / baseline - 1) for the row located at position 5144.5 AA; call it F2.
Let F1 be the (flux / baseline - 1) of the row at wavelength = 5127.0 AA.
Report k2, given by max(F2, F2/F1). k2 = 2.4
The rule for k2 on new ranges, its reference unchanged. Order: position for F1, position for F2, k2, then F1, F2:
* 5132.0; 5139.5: 0.4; -0.100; -0.040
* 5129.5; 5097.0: 1.6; -0.043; -0.068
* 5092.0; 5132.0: 1.7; -0.060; -0.100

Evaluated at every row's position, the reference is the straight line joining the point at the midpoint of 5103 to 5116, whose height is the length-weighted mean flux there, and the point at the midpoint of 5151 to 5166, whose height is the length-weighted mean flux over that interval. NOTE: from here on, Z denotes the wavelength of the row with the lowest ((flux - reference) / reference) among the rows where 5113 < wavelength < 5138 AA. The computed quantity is 5134.5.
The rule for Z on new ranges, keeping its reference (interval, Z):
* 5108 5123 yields 5114.5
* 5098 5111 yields 5109.5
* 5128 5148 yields 5134.5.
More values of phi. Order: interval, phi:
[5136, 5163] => 5159.5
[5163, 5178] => 5164.5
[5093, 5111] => 5104.5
